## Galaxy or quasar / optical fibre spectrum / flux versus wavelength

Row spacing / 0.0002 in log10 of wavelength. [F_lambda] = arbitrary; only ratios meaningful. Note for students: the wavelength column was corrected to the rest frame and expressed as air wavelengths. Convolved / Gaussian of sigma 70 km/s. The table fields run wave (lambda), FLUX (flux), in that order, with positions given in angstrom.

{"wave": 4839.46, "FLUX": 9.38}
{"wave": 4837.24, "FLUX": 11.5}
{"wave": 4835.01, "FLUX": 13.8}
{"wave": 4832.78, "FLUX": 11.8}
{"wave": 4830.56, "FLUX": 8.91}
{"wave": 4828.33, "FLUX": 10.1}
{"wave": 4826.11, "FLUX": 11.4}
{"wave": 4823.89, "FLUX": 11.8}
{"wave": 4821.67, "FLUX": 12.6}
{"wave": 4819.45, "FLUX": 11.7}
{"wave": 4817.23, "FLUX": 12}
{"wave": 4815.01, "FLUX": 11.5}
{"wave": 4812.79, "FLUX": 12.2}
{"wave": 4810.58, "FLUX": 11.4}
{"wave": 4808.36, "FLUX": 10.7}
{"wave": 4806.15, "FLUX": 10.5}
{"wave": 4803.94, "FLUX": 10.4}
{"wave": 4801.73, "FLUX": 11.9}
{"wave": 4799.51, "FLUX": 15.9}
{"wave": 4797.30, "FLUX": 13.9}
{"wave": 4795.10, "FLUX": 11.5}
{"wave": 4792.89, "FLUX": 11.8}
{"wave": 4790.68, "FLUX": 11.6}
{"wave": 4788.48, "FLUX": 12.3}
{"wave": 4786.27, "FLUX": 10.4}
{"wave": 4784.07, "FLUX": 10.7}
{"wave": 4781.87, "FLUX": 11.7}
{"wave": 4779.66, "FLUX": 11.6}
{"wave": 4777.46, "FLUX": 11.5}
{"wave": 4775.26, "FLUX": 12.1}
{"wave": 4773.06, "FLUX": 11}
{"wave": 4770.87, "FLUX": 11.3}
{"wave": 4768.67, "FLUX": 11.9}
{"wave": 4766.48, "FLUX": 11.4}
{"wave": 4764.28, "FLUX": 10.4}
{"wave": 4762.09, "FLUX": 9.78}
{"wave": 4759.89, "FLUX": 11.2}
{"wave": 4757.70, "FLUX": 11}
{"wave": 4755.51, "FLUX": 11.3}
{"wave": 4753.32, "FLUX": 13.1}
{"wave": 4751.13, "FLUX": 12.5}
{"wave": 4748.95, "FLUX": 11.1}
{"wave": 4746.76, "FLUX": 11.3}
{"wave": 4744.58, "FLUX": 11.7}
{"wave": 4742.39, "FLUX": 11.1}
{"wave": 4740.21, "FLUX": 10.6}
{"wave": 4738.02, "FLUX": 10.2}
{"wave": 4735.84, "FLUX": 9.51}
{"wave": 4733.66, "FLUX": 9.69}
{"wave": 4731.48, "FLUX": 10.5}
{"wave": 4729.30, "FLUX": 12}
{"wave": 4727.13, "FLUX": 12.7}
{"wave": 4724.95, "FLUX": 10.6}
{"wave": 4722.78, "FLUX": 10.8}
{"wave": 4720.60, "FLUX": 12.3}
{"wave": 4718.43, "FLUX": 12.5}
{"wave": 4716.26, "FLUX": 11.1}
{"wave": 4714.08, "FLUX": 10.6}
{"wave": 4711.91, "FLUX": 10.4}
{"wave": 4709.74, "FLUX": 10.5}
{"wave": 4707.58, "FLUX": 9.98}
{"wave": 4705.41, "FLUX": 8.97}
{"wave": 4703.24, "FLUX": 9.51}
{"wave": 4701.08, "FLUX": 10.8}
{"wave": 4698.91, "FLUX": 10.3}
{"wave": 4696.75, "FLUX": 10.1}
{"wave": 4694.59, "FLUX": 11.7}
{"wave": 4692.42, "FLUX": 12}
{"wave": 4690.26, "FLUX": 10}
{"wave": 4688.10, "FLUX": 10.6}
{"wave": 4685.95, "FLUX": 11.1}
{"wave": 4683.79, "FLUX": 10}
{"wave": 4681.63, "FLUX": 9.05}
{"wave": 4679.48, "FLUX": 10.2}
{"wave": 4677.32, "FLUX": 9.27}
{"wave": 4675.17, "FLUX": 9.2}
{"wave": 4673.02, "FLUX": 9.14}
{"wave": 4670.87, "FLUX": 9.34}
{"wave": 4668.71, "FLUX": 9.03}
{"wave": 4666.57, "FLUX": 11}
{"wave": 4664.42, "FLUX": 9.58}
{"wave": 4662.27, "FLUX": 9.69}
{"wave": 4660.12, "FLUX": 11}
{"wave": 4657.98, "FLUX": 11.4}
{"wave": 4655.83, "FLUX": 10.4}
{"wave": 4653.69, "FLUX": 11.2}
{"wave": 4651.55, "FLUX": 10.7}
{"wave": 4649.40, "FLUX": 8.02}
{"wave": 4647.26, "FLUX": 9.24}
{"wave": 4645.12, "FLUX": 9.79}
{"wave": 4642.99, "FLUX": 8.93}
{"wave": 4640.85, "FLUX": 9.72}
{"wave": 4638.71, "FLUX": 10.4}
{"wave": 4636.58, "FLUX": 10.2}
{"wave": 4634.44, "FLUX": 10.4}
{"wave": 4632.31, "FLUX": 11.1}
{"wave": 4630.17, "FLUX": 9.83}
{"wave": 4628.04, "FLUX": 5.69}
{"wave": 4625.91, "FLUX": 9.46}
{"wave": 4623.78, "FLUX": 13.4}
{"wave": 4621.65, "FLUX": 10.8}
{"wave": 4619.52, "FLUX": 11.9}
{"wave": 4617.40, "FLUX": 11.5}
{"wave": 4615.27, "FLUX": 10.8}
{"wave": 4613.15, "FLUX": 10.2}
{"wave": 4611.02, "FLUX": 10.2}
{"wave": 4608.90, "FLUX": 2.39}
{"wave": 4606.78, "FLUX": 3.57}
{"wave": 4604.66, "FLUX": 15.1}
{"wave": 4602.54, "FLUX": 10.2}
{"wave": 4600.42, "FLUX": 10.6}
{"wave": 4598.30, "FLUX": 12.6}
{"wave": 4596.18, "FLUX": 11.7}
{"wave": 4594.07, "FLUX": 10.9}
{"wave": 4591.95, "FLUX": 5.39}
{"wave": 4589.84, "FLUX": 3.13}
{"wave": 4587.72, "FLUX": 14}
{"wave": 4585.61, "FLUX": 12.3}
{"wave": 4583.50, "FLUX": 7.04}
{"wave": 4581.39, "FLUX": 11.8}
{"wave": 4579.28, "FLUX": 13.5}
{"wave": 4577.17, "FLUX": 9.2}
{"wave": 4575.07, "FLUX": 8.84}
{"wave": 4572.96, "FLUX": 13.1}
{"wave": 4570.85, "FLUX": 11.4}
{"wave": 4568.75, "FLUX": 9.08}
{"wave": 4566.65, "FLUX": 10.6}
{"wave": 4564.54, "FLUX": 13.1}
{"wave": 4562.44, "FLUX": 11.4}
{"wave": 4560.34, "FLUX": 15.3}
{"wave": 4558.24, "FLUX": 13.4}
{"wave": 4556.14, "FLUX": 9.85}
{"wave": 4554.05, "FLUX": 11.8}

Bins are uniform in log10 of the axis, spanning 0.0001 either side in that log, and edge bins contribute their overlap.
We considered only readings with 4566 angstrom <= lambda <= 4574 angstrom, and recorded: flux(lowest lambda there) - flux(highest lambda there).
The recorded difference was -2.5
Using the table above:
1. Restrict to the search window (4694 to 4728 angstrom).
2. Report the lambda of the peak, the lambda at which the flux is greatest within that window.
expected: 4727.13 angstrom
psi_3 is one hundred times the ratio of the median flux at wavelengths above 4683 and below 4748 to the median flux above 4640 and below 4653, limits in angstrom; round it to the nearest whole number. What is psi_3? 112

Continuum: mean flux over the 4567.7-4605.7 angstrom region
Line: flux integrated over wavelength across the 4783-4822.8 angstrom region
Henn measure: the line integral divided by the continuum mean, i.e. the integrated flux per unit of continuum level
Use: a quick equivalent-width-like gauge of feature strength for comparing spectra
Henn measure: 44.7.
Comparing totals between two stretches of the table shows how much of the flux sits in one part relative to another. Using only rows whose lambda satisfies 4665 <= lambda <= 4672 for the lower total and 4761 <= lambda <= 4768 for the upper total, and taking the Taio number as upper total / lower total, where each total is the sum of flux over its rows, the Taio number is 1.08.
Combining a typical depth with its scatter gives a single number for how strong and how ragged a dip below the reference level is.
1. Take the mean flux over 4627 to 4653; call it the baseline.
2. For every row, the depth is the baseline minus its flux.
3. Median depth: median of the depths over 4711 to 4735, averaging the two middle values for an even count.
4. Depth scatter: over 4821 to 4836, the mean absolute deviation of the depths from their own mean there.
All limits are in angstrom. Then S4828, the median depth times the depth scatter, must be -1.5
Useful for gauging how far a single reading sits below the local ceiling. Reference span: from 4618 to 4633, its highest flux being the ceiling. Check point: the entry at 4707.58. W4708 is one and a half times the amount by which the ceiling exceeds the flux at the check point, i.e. 5.1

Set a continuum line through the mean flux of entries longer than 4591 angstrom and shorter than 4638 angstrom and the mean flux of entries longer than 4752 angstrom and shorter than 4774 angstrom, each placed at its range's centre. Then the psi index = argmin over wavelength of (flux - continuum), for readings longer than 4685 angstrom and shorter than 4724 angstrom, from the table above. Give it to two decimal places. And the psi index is 4705.41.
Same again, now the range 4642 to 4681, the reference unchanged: 4649.40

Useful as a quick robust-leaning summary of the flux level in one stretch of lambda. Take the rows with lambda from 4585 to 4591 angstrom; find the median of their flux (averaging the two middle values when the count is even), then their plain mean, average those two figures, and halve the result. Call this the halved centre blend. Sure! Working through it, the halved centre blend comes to 5.5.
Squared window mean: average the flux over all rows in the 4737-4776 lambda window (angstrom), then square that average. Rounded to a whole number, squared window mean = 127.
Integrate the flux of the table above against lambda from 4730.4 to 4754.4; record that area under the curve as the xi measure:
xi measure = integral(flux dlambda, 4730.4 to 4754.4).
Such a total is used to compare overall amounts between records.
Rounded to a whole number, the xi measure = 265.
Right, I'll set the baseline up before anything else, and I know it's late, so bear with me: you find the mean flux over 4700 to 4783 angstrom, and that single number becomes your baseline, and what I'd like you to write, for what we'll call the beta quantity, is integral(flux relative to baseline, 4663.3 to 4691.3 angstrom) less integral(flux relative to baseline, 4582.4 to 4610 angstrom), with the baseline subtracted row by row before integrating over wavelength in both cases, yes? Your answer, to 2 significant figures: 18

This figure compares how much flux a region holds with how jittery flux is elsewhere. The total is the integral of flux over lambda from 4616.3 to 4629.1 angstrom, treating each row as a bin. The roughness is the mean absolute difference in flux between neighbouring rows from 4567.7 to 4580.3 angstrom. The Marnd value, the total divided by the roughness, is 52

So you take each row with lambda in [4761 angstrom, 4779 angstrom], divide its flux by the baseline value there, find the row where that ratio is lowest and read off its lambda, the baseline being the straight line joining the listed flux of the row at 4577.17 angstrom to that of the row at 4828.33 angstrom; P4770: 4762.09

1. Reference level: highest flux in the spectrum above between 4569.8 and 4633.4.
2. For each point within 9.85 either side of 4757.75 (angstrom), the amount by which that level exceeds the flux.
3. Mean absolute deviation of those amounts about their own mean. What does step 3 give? 0.68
